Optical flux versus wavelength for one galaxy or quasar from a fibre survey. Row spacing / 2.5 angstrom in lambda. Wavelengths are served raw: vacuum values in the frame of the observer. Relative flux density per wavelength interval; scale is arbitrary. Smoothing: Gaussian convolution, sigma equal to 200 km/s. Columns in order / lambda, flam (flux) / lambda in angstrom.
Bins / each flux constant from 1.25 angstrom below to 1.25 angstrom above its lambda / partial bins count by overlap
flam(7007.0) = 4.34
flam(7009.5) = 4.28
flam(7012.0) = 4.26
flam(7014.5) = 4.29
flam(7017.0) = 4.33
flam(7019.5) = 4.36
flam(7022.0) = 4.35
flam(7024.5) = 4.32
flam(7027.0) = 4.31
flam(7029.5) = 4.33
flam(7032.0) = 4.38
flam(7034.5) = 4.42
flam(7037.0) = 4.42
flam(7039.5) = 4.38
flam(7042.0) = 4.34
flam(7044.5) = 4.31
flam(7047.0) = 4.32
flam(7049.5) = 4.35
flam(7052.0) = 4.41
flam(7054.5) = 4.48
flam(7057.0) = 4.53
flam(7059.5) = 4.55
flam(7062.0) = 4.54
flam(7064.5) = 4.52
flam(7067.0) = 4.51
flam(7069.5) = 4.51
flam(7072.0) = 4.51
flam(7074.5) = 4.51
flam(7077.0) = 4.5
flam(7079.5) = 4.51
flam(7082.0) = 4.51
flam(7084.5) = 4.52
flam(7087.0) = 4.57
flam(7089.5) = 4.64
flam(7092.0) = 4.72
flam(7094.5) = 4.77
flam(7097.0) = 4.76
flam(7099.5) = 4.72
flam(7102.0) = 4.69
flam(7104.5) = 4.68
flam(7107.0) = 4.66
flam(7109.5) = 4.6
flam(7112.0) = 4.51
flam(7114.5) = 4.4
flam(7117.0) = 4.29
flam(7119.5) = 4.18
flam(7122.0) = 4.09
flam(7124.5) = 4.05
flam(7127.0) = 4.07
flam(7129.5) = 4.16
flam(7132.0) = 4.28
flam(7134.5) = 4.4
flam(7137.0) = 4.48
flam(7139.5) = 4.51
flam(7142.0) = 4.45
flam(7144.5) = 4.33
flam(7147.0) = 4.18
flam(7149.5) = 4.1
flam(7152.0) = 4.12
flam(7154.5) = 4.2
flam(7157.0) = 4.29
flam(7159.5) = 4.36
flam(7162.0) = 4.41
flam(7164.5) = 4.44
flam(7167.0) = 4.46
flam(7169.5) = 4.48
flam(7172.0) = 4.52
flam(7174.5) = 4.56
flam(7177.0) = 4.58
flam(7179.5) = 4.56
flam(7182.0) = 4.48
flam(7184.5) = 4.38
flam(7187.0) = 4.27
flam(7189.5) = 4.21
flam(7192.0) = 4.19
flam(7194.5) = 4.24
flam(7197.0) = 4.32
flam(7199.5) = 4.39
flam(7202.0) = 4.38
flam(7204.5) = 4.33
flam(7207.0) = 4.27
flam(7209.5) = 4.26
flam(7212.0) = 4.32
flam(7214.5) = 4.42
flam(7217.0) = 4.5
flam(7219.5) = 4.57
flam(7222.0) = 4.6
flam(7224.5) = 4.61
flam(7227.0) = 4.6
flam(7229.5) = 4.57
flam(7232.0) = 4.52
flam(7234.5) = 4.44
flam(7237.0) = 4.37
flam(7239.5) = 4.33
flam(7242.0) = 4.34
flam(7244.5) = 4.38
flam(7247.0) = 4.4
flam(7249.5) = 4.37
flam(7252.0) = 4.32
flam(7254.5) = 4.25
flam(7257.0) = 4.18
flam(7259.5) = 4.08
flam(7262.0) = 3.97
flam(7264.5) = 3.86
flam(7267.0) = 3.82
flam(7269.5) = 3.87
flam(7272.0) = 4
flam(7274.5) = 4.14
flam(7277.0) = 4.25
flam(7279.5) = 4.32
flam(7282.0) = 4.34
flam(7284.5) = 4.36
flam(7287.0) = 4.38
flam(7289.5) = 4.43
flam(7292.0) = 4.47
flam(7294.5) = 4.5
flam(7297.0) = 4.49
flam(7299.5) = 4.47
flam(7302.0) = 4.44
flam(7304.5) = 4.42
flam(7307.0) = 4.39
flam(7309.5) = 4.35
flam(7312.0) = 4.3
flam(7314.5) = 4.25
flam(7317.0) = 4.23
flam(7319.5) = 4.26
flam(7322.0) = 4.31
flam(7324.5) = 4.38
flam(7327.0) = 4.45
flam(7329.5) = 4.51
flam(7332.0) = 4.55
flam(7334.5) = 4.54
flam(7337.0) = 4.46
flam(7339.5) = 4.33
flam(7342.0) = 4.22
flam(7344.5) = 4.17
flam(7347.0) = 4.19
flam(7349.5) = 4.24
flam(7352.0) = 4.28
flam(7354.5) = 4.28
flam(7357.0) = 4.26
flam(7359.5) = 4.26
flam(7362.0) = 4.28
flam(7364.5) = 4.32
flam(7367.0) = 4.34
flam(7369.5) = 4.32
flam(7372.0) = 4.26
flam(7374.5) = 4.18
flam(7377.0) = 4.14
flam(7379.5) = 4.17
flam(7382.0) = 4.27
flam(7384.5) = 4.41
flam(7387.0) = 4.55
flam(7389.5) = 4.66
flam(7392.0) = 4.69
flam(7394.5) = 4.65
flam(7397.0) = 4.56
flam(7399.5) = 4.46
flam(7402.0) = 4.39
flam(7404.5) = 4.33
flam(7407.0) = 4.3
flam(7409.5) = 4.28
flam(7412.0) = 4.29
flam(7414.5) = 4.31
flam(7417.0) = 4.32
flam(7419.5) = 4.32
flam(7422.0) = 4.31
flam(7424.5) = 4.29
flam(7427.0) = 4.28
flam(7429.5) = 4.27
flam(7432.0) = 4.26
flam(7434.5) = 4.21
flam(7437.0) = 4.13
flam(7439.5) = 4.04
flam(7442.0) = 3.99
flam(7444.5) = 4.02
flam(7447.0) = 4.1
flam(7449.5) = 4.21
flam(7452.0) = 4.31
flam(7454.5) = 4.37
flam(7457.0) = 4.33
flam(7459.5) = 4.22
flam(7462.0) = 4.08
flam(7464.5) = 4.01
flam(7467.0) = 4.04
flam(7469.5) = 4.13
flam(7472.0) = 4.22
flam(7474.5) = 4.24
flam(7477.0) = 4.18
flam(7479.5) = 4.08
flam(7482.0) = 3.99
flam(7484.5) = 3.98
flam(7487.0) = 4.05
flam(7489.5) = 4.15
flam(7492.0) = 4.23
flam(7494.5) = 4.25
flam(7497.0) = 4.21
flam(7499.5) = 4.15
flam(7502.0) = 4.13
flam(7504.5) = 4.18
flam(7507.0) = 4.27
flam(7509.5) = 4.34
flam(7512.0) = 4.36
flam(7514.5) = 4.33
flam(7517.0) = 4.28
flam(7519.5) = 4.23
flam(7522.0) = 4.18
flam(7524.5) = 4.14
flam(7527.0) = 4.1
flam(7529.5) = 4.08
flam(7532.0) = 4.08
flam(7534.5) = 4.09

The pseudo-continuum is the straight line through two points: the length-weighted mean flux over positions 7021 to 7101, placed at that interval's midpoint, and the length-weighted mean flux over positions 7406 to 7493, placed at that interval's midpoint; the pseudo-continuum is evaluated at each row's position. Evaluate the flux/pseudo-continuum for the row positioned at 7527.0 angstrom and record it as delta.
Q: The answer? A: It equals 0.99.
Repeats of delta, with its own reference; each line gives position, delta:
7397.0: 1.08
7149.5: 0.93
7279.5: 1.00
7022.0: 0.96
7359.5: 1.00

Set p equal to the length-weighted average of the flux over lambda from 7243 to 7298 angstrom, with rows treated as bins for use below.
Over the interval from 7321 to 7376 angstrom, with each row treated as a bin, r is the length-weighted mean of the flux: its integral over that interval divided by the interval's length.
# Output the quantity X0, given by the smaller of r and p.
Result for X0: 4.23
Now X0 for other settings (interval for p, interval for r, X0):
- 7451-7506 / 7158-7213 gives 4.16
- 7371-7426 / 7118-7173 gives 4.30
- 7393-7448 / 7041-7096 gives 4.28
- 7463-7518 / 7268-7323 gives 4.17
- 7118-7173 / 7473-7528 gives 4.18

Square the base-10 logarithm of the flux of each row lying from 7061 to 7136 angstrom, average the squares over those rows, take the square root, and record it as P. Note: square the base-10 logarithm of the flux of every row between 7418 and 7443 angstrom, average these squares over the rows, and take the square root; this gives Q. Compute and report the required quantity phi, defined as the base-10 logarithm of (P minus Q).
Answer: -1.6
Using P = 0.651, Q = 0.624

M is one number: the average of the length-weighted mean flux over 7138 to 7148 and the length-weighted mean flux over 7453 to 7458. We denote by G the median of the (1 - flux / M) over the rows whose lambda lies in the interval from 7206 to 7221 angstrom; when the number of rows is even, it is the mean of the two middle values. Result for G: 0.00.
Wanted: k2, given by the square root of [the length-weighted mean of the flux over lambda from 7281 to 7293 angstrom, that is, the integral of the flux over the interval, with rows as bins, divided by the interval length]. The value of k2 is 2.10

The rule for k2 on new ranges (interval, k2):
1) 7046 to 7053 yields 2.09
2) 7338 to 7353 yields 2.06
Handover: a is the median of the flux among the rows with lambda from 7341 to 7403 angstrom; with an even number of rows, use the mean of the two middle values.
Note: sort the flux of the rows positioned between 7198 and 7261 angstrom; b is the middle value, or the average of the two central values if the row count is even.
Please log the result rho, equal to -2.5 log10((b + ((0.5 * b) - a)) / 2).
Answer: -0.15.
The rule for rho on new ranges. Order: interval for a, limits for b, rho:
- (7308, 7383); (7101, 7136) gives -0.12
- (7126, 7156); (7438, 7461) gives -0.04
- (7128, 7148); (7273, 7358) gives -0.08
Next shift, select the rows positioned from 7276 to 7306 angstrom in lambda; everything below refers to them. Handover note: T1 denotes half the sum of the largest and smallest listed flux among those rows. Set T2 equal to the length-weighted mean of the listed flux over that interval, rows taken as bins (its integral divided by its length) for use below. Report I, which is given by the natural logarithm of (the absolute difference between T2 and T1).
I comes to -3.4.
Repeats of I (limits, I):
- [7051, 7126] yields -2.3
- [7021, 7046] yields -4.7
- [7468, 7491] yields -5.6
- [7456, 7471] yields -3.3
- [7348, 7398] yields -2.8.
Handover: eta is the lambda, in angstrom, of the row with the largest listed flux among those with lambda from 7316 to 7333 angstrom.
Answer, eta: 7332.0 angstrom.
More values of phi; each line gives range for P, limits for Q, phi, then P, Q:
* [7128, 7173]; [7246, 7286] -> -1.7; 0.638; 0.619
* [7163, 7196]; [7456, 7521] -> -1.6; 0.645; 0.621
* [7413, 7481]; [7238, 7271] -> -2.5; 0.623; 0.620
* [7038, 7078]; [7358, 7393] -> -2.0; 0.649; 0.638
